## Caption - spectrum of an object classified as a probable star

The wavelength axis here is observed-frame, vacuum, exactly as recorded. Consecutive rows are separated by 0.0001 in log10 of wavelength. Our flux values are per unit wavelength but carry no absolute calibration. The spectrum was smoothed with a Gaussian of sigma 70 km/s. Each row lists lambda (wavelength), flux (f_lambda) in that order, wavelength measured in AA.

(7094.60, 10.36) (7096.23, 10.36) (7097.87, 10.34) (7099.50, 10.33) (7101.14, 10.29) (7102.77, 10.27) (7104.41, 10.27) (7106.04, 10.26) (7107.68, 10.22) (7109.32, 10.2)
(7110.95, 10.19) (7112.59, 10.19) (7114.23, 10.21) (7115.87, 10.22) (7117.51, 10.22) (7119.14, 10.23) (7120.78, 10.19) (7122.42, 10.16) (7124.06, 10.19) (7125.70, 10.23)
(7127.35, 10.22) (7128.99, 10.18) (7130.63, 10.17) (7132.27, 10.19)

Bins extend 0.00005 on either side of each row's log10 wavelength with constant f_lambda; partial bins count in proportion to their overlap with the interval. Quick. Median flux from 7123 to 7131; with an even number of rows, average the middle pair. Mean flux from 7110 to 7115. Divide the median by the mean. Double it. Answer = 2.00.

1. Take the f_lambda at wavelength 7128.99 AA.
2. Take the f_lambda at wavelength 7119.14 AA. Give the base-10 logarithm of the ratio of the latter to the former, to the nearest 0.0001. 0.0021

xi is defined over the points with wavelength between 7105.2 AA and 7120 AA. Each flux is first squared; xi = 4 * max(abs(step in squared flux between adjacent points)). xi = 3.28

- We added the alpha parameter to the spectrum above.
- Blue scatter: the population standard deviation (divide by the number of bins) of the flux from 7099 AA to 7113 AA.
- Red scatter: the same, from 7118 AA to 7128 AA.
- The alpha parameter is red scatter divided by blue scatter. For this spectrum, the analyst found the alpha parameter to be 0.55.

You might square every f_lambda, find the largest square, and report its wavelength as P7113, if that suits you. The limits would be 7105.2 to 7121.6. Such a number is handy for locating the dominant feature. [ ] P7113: 7106.04 AA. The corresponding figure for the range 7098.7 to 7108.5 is 7099.50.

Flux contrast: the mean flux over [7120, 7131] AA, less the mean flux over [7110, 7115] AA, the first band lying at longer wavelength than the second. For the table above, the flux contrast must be -0.01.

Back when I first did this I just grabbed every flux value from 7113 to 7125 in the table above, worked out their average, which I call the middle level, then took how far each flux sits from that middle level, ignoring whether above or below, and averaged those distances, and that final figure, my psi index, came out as 0.020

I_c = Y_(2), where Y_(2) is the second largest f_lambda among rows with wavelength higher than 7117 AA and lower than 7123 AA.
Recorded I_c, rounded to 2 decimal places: 10.22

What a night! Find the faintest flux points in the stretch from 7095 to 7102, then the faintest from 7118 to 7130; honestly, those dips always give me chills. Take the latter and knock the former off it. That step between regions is -0.13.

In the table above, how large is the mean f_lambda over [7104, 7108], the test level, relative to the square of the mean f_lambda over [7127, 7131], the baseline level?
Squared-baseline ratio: 0.0987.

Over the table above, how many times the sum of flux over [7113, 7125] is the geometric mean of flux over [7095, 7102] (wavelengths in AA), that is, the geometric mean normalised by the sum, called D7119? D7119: 0.14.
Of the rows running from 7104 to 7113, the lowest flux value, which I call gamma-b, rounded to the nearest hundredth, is 10.19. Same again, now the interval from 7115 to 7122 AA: 10.19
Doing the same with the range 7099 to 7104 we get 10.27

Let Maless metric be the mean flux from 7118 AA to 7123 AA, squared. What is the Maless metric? 104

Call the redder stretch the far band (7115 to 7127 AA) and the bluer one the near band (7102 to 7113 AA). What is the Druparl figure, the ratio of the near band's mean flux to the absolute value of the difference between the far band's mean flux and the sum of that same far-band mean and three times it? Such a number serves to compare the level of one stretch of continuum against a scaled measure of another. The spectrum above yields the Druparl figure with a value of 0.334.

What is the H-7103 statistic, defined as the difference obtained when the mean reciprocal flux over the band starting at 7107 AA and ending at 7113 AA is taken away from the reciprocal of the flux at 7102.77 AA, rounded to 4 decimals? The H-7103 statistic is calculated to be -0.0007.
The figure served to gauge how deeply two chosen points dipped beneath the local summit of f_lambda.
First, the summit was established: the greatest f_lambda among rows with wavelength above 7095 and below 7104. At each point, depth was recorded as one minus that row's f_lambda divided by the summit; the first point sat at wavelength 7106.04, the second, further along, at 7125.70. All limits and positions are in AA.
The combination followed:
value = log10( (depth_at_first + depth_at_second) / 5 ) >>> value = -2.35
